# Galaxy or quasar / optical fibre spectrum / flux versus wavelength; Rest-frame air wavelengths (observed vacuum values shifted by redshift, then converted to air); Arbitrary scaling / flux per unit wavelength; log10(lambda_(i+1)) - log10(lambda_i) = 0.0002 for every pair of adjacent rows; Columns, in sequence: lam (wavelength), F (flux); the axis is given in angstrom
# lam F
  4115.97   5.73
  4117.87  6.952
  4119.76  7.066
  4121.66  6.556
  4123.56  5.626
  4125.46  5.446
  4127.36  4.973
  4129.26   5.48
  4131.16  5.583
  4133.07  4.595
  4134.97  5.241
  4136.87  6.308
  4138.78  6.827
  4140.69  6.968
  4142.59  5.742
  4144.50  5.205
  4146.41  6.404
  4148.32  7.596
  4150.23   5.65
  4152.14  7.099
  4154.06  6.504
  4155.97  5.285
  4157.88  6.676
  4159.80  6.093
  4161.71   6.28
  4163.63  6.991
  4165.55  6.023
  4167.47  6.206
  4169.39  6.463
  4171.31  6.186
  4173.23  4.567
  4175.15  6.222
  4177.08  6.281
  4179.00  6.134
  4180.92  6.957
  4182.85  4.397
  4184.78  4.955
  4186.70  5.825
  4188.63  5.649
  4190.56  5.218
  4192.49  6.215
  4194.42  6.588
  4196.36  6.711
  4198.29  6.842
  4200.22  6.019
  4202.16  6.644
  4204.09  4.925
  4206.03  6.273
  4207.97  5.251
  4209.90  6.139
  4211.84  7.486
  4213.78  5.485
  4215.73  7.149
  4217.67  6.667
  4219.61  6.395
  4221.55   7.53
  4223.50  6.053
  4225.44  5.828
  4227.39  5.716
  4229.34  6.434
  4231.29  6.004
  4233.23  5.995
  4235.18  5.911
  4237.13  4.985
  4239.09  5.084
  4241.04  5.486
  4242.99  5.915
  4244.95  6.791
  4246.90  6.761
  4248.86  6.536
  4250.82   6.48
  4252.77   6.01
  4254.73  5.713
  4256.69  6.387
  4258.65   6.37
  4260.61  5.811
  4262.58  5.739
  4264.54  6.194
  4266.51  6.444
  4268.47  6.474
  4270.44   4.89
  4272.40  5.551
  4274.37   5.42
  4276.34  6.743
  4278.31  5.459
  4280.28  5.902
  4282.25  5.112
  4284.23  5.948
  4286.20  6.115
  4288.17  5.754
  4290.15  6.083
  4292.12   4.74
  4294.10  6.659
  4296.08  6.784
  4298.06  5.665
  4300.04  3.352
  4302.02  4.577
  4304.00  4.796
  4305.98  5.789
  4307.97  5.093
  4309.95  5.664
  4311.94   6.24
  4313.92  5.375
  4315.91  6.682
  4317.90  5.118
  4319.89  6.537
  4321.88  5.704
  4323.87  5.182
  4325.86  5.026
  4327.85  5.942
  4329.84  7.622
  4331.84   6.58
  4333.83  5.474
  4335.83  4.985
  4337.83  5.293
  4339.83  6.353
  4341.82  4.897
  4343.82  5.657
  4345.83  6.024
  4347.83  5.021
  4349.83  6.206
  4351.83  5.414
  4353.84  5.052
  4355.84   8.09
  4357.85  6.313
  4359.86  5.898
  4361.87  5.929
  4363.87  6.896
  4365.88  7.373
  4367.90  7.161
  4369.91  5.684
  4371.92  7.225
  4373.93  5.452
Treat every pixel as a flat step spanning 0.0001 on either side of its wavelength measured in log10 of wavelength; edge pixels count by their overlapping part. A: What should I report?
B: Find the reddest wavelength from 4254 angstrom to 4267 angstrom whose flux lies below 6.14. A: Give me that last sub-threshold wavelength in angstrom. 4262.58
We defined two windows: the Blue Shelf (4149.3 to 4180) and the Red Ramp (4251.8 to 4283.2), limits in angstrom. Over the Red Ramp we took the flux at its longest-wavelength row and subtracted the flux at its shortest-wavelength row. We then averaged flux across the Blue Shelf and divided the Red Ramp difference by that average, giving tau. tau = -0.15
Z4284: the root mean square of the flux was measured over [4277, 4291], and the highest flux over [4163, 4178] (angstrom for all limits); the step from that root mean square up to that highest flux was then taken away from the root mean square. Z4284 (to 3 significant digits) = 4.56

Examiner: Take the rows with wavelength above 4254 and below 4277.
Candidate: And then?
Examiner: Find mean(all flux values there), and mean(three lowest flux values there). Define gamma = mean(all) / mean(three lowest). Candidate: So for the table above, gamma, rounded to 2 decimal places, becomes 1.13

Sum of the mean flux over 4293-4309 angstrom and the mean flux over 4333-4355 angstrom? 10.8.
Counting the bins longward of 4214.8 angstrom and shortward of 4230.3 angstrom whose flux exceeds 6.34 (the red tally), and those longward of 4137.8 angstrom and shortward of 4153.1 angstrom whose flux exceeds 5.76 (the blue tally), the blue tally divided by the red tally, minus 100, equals -99.0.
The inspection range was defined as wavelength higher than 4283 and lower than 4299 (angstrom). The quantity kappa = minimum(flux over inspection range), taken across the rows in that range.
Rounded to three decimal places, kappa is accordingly 4.740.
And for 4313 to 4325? 5.118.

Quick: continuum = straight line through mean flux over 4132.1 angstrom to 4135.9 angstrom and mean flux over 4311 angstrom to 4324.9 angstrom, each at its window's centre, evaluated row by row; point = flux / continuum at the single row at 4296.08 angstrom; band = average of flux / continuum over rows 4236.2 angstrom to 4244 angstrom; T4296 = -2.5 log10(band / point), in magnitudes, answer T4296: 0.2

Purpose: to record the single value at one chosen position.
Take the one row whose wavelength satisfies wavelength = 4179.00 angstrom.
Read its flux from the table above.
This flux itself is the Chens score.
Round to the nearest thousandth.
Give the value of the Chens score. 6.134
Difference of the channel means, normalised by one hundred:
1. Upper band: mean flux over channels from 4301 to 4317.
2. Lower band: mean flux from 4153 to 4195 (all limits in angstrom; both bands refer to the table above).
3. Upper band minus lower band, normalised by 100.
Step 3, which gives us -0.0046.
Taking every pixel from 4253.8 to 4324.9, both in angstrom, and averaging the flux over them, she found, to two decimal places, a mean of 5.72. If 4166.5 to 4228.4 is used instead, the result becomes 6.09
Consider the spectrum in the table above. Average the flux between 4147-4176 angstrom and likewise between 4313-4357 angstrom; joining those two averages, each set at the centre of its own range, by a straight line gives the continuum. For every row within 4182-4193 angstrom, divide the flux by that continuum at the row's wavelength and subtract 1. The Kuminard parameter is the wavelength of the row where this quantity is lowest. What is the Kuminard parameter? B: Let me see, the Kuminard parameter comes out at 4182.85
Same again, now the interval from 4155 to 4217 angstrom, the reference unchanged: 4182.85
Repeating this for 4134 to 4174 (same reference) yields 4173.23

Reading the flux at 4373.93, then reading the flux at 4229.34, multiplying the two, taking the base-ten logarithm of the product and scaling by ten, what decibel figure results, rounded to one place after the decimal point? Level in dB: 15.5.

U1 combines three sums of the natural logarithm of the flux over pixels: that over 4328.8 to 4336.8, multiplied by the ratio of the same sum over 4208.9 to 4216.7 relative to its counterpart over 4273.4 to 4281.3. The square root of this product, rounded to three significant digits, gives 2.77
